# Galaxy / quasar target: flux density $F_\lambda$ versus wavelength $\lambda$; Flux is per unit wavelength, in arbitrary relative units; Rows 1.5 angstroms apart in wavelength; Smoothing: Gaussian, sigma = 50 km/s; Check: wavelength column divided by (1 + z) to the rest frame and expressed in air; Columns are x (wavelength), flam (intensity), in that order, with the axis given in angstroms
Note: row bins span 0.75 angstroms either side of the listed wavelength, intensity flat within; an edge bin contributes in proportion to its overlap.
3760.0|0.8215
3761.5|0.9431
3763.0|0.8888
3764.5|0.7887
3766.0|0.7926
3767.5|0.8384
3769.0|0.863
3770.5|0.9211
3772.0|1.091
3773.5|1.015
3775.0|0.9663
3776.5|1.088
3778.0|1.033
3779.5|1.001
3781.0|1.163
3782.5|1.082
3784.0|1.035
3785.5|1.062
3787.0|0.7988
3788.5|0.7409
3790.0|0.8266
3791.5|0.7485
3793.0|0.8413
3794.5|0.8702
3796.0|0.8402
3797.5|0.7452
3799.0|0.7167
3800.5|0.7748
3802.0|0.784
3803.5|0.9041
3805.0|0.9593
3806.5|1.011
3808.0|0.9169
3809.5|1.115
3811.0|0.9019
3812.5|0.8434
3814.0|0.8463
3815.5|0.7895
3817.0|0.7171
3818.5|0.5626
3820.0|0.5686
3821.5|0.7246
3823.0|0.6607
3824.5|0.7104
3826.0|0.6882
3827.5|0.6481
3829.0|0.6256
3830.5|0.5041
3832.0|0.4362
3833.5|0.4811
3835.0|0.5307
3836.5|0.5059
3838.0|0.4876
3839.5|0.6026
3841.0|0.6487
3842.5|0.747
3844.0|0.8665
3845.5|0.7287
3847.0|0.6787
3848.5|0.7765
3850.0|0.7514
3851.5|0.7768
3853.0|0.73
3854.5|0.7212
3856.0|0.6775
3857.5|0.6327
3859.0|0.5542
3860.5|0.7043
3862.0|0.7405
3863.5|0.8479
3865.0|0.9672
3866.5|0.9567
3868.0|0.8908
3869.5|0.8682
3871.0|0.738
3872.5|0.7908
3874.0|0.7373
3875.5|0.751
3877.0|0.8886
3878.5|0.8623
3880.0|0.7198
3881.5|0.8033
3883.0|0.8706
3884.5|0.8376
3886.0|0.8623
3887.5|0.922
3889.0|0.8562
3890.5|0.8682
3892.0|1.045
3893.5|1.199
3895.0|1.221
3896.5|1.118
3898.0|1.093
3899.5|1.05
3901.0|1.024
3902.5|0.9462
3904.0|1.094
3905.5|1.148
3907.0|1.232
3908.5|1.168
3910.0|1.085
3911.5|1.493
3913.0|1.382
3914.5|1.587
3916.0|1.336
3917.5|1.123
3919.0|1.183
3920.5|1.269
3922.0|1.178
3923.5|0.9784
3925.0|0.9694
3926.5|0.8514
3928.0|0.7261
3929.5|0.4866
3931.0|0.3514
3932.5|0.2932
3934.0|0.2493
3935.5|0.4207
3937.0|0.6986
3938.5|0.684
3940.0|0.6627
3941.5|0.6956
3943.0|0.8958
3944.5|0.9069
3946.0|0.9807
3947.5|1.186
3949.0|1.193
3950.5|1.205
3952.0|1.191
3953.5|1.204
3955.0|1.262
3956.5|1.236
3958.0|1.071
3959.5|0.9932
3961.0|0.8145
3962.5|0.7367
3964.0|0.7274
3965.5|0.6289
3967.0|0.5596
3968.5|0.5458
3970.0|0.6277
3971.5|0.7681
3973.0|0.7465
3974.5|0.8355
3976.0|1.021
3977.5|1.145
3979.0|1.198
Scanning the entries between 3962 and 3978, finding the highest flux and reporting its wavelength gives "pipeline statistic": 3977.5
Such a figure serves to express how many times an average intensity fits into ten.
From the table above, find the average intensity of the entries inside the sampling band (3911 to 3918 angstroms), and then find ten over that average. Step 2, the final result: 7.2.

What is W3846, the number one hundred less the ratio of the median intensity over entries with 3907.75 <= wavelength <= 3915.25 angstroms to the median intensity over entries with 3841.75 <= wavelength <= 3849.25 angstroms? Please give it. 98.1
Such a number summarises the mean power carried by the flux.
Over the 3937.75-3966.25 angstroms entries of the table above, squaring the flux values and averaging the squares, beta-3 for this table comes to 0.97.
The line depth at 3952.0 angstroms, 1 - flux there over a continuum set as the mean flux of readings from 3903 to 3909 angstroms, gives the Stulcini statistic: 0.0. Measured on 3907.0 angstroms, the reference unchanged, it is -0.1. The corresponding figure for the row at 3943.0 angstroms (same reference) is 0.2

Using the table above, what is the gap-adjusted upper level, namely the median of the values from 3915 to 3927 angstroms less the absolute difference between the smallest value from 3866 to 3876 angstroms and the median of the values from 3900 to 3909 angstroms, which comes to 0.77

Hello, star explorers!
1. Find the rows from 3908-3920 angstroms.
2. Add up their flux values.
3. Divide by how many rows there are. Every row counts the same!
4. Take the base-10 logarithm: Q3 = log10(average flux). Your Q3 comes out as 0.11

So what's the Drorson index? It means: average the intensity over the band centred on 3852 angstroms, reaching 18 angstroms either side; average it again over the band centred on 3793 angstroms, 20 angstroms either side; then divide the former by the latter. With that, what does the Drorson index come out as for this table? 0.79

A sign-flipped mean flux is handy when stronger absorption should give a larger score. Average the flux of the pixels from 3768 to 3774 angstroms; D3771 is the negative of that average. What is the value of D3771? -0.97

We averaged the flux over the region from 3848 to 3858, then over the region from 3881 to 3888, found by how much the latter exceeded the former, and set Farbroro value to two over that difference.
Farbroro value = 15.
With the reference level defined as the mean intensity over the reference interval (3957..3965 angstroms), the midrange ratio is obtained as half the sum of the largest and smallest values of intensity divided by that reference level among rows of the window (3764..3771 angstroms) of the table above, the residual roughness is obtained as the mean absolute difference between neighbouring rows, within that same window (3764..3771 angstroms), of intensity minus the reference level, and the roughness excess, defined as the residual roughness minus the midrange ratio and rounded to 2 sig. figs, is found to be -0.95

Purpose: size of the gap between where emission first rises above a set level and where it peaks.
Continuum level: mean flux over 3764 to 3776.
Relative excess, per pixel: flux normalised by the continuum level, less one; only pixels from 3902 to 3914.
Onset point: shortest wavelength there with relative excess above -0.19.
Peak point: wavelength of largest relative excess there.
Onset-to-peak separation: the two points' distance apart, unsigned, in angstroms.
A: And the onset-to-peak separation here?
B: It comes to 9.0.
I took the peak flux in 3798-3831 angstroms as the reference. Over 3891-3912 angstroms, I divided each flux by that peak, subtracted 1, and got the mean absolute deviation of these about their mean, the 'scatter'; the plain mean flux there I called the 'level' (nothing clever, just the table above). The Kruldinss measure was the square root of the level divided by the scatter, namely 3.7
